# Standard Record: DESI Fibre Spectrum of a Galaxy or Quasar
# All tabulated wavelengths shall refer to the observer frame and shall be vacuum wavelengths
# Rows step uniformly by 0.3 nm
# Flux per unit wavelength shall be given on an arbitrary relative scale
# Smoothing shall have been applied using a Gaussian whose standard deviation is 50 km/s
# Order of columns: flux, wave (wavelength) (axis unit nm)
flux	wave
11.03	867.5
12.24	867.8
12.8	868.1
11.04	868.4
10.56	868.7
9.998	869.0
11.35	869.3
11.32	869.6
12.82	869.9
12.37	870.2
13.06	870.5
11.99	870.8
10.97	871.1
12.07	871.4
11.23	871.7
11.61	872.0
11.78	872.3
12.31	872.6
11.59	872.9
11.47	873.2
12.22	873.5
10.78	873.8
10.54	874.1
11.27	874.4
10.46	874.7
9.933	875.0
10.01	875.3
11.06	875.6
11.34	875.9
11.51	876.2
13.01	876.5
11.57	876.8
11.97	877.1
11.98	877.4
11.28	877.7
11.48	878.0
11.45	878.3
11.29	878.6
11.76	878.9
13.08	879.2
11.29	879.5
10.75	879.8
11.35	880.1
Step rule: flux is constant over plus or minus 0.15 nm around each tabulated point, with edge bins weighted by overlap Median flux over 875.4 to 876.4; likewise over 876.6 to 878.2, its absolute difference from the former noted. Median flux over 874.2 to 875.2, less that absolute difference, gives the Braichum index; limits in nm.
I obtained 10.2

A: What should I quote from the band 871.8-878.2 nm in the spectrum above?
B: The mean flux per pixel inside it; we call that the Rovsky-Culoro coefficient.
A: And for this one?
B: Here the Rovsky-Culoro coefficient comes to 11.4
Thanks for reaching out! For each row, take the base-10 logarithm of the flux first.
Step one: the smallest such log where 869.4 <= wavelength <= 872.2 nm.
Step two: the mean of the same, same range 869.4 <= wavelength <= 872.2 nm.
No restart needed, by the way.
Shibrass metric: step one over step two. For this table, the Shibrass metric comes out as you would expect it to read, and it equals 0.967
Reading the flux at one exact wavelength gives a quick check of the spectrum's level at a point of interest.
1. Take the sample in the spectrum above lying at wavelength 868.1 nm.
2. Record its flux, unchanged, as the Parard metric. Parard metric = 12.8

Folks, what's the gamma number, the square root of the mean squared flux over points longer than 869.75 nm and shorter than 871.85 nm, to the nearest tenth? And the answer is 12.1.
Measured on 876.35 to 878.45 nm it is 11.8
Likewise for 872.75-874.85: 11.2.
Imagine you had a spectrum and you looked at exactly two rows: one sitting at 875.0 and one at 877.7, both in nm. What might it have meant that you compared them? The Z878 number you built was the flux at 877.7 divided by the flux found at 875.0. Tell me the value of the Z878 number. 1.14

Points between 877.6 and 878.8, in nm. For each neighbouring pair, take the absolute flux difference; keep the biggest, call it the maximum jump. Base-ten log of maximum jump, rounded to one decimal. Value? -0.7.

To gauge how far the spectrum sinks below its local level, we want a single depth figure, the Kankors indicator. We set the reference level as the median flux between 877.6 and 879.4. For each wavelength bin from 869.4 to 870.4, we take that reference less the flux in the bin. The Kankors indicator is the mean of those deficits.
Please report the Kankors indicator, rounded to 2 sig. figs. -0.71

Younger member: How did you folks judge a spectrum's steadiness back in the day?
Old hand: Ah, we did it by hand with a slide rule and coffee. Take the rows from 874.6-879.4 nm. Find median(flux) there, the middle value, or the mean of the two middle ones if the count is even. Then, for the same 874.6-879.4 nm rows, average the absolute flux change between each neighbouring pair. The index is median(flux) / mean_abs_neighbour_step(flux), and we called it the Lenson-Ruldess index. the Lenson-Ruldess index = 21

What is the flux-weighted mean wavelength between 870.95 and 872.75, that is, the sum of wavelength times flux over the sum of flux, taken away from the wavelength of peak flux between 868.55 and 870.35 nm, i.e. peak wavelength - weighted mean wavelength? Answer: -1.96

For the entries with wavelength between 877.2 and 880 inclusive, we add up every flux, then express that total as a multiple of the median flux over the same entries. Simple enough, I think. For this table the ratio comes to 9.11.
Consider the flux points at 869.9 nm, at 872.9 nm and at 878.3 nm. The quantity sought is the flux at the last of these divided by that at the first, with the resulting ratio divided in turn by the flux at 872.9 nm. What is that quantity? 0.077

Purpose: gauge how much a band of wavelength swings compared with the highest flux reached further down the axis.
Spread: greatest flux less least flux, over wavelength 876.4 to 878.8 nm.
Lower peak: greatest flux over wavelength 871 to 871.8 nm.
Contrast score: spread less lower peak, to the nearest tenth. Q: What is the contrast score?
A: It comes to -10.3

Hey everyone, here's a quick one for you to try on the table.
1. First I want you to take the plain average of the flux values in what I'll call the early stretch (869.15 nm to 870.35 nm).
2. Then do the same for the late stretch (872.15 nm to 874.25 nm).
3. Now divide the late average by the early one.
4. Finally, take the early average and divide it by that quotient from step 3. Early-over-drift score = 12.4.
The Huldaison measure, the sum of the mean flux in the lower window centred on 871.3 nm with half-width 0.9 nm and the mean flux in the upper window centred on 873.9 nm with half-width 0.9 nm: 22.9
